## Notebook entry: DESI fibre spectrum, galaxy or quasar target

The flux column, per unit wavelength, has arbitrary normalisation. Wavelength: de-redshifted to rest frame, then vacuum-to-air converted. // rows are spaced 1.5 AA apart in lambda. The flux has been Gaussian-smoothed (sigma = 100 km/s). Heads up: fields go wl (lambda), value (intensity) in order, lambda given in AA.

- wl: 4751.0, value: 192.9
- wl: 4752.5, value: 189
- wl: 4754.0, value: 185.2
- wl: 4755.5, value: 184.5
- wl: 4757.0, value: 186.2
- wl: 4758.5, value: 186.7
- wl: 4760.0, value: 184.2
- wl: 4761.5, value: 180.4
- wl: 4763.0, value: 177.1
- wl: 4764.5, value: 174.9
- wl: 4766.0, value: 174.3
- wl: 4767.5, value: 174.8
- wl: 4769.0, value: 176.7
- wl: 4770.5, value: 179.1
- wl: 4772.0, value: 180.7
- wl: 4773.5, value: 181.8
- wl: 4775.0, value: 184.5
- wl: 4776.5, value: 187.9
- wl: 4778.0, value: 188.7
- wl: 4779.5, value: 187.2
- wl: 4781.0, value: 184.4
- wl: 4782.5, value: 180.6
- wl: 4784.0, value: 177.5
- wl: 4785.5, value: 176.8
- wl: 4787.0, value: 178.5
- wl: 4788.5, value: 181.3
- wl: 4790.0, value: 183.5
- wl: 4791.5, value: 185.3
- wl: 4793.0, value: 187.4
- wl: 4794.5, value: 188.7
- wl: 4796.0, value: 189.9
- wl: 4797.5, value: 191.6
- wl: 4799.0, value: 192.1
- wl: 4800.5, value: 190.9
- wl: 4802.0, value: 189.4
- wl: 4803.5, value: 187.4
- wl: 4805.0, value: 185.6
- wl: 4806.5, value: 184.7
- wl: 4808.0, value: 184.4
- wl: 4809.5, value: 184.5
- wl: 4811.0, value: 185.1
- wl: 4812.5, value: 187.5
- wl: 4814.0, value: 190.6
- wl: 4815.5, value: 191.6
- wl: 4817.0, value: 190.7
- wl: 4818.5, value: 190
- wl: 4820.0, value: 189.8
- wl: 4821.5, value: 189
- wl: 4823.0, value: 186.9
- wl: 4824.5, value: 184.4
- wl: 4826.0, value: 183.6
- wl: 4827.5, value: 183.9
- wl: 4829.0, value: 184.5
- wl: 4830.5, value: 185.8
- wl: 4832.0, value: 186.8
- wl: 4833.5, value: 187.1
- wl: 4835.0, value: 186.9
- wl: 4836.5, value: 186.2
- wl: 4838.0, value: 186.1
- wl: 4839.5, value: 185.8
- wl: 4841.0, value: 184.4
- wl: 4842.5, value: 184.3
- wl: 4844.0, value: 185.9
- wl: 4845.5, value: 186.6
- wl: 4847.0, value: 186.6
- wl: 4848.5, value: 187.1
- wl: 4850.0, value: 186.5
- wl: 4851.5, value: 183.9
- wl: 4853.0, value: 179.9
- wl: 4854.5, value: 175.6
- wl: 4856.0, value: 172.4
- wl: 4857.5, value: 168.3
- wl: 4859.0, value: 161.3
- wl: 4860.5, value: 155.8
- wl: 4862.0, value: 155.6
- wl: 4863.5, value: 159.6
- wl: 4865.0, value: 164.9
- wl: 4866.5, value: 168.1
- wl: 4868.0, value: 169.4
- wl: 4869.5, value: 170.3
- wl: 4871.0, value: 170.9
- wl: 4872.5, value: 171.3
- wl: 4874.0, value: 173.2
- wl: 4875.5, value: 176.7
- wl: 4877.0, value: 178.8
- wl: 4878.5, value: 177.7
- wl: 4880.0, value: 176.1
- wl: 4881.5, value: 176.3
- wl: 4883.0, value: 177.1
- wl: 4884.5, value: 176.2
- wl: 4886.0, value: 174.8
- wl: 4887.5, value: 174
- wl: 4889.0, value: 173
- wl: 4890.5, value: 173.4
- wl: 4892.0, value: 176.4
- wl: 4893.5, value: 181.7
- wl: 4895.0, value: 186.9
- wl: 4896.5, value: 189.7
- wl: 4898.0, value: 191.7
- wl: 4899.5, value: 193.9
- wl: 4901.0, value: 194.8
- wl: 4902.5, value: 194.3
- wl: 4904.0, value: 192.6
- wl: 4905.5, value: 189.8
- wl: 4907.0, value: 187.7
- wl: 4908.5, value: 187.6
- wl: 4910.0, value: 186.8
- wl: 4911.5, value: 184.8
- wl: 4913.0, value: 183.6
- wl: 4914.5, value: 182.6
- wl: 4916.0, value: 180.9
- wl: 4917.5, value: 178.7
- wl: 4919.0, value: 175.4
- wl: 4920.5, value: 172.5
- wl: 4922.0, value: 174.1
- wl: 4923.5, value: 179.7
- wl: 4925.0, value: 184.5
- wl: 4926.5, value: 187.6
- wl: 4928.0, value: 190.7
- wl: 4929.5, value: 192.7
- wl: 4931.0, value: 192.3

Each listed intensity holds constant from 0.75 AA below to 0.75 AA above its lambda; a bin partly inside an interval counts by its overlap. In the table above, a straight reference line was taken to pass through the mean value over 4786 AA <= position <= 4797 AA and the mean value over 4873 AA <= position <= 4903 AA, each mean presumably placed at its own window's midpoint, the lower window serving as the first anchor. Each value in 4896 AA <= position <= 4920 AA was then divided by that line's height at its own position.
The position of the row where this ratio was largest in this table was 4901.0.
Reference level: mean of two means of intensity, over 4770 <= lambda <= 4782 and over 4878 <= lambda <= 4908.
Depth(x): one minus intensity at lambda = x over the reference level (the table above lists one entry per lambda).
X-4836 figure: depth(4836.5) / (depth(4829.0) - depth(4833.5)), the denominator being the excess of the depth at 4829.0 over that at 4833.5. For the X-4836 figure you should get -1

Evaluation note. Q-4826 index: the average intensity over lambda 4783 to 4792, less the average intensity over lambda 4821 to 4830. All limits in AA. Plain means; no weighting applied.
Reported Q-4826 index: -5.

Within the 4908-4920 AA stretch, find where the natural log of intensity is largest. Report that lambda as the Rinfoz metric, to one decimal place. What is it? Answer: 4908.5 AA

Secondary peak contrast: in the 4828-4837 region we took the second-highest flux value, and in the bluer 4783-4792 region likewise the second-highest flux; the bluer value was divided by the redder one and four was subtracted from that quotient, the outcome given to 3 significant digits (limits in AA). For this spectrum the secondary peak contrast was -3.02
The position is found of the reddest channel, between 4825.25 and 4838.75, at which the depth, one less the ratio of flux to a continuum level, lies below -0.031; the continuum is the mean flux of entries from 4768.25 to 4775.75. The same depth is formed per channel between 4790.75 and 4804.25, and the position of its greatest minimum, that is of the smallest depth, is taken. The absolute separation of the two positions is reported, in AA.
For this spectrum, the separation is 37.5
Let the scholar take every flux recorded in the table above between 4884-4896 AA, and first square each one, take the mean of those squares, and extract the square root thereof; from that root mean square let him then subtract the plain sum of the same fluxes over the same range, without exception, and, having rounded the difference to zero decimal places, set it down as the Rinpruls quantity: -1239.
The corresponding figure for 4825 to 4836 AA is -1113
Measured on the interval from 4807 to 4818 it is -1127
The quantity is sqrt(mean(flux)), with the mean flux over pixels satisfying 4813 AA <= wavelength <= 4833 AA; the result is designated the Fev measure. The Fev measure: 13.7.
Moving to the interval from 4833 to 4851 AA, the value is 13.6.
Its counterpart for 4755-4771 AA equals 13.4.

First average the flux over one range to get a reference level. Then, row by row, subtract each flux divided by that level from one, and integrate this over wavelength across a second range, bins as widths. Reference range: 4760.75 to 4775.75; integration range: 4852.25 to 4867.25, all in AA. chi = 1.0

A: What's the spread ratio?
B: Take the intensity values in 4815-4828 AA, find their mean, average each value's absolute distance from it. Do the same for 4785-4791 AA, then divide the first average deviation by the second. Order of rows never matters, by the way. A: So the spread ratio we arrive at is 1.1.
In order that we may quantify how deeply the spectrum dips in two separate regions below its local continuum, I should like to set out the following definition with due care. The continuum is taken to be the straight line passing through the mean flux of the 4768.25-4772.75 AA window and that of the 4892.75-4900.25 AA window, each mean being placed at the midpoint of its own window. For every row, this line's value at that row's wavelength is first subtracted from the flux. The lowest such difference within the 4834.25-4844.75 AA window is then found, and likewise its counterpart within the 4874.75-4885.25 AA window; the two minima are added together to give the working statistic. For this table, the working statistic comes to -12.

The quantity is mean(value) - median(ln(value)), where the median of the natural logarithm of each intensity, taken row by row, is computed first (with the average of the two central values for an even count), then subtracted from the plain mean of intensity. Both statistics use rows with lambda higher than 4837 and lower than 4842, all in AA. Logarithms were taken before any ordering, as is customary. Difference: 180.2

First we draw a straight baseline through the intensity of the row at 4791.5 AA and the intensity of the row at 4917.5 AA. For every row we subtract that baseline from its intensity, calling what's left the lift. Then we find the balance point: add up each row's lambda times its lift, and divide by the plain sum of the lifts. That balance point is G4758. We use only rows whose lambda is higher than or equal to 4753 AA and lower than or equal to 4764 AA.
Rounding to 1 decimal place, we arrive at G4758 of 4760.4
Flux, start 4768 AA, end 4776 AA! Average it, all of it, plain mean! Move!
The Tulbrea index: 181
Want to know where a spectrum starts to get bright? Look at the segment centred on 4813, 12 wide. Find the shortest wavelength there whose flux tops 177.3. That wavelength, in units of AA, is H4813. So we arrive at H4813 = 4808.0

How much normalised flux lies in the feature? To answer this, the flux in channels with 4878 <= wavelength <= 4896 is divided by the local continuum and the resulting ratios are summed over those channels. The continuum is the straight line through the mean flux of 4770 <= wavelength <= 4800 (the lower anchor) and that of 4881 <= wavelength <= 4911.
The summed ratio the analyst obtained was 11.54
